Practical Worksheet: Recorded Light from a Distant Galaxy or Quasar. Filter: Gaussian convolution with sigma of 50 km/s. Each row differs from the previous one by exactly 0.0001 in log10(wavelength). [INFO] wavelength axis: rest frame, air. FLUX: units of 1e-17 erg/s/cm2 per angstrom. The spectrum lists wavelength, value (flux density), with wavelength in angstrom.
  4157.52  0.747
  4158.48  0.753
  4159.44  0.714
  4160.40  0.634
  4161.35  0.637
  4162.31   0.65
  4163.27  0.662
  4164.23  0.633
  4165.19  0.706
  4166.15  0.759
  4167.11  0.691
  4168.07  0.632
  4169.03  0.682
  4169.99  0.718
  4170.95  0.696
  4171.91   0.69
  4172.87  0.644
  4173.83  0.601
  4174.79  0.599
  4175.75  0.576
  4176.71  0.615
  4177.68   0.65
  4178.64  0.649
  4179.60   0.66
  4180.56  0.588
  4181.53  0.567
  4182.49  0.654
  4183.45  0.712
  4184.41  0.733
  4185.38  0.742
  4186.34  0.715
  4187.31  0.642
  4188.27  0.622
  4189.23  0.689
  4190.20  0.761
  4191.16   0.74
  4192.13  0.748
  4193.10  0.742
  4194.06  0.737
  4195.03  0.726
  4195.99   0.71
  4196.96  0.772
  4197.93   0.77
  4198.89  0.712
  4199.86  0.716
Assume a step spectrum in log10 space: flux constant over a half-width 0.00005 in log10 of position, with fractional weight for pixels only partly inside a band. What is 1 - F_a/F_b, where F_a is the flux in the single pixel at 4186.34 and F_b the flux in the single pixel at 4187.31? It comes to -0.11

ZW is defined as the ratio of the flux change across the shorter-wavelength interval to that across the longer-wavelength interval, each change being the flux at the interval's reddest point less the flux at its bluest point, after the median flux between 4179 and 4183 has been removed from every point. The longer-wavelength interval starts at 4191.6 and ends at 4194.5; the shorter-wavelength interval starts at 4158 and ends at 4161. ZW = 11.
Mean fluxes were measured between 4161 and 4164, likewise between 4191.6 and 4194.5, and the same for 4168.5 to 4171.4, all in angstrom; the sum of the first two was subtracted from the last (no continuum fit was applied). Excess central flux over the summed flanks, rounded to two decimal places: -0.69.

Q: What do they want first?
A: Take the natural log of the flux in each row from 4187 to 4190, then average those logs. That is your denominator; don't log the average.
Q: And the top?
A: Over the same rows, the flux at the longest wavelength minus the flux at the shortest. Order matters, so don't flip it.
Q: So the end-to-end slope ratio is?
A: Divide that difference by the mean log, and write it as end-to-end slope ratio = -0.11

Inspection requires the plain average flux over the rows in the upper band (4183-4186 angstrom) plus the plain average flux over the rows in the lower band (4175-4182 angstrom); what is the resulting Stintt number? 1.34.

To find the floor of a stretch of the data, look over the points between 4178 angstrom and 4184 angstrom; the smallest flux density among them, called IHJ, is 0.567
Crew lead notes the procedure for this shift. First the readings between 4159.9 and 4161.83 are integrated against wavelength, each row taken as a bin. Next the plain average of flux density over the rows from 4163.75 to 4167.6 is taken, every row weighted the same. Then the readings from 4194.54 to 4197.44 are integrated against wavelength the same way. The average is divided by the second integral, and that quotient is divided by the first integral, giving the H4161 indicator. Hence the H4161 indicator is 0.27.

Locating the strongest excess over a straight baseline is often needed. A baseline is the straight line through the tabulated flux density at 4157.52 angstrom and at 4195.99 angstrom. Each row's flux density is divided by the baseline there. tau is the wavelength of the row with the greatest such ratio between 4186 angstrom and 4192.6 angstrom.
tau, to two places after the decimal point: 4190.20 angstrom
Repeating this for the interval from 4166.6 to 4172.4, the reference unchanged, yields 4169.99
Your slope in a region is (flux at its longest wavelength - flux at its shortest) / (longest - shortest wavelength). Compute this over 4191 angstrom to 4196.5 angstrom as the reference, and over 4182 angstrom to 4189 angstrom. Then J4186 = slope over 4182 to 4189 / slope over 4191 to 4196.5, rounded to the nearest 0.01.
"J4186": 0.89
